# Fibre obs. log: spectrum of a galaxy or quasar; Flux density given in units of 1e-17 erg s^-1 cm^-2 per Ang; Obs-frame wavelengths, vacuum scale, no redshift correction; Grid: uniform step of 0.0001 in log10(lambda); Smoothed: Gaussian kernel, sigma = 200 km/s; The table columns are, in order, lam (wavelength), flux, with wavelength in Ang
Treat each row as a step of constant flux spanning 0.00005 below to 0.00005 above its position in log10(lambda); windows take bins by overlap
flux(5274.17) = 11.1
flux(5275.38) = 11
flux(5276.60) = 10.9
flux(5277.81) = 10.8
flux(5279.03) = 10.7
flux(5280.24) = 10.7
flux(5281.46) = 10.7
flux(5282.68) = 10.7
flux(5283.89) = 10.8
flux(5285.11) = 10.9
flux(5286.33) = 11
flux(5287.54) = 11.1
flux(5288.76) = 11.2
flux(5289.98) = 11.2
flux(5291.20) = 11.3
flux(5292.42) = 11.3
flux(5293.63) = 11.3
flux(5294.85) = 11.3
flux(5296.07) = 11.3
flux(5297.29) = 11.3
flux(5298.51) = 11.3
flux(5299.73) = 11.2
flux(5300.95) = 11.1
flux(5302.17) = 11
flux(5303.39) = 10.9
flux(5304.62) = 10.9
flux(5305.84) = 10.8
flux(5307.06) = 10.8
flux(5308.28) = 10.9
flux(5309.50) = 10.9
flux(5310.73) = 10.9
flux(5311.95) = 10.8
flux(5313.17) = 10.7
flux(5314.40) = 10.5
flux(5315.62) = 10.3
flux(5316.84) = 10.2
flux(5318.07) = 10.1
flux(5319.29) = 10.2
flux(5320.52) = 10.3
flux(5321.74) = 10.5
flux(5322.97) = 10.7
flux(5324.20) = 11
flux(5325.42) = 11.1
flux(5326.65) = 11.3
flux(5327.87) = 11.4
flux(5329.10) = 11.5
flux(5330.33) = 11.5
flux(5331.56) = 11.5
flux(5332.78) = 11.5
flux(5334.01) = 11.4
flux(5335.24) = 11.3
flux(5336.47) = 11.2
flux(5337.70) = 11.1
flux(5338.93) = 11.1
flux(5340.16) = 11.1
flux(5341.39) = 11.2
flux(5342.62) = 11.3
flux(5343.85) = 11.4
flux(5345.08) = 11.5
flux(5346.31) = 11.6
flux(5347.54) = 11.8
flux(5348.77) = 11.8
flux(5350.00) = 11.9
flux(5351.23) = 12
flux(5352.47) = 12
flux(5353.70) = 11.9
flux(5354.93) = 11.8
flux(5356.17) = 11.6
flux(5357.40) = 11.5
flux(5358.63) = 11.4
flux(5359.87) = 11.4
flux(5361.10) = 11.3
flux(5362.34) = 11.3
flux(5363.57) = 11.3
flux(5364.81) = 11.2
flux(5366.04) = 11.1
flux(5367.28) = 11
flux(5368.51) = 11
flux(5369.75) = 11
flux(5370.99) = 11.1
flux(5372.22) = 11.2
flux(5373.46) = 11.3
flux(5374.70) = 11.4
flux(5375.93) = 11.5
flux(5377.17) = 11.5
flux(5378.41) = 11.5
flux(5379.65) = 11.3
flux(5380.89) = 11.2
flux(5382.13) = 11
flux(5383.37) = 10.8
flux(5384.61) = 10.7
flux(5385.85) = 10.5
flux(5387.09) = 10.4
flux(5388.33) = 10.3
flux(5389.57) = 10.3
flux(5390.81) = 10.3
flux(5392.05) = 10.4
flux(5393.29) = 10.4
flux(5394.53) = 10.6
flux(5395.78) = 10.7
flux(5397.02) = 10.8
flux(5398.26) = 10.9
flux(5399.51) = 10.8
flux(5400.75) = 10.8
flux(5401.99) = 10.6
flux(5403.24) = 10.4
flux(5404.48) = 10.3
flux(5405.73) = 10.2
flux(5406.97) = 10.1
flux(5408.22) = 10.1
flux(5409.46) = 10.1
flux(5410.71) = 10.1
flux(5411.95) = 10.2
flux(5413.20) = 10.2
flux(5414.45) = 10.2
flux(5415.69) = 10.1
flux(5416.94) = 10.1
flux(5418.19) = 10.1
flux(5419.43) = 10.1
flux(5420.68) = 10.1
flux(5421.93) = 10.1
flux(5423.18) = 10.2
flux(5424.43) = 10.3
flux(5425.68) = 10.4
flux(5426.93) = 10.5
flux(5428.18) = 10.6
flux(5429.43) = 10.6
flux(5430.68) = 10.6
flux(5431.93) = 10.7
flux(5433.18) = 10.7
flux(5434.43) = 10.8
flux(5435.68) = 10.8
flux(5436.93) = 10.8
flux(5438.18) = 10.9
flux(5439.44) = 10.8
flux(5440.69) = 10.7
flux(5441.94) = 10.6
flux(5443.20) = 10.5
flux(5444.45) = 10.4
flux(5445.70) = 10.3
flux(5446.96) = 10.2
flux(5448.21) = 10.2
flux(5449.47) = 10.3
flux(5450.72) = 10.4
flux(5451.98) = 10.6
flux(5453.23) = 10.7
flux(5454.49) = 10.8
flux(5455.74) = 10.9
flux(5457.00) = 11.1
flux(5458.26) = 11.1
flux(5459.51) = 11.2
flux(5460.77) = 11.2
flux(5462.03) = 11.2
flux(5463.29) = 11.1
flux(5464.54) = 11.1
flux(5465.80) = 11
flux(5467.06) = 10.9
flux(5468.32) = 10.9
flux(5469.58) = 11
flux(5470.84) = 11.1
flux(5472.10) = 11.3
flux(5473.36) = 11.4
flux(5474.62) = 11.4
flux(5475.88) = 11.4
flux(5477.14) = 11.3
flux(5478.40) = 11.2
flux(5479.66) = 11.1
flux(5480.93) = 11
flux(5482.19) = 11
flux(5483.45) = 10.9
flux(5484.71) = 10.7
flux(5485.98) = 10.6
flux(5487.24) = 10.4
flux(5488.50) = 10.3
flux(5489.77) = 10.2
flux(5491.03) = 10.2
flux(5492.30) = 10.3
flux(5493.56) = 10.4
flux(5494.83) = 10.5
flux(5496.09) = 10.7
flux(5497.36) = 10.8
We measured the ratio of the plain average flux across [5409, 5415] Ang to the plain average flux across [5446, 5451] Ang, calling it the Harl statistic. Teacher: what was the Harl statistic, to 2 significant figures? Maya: 0.99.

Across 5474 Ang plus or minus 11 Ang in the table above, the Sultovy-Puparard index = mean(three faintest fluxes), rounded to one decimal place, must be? 10.8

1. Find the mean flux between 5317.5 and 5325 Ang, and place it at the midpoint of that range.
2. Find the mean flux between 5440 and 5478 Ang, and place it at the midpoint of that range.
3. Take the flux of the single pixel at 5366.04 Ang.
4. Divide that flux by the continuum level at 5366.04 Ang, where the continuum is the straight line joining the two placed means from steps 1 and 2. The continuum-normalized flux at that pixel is 1.05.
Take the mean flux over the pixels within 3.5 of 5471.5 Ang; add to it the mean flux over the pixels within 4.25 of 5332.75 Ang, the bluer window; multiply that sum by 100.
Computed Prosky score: 2260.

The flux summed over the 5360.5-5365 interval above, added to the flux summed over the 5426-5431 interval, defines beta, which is 87.4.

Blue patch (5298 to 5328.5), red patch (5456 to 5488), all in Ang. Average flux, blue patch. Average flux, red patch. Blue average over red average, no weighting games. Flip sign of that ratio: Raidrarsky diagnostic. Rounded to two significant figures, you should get -0.98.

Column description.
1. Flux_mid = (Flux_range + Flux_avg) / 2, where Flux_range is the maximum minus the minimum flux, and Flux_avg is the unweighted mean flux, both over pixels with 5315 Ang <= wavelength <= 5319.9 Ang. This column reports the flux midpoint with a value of 5.2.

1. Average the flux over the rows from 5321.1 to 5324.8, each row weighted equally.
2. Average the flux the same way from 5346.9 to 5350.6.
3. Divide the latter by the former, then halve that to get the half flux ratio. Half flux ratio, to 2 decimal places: 0.55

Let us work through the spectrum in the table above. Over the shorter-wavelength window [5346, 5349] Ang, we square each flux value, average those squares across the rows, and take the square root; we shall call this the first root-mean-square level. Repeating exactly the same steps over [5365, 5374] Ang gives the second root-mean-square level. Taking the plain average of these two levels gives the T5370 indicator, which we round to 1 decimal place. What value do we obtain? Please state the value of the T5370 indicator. 11.4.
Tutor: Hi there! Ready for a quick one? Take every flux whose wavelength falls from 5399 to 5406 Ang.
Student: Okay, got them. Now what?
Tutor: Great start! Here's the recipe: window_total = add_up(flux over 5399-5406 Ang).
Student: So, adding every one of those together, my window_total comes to 63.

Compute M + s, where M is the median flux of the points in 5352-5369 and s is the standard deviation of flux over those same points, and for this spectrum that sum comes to 11.7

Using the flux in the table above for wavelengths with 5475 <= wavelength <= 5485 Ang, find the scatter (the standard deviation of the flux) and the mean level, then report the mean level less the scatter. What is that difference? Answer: 10.9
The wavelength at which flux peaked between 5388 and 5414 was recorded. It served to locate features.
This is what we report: 5398.26 Ang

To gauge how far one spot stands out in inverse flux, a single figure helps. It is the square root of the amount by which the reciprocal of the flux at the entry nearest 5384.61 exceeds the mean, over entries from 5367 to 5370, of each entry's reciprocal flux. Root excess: 0.050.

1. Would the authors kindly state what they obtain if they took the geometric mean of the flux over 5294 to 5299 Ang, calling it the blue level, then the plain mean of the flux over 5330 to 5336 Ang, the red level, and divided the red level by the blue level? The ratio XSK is 1.012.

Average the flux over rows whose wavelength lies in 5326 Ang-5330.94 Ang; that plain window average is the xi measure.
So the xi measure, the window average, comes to 11.4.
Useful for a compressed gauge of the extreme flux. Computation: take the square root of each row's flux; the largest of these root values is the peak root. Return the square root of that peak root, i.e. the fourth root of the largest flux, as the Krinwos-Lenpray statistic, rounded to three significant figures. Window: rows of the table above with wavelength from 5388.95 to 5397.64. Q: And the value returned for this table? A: 1.81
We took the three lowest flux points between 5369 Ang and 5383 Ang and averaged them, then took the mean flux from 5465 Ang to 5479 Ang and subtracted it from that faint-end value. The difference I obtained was -0.14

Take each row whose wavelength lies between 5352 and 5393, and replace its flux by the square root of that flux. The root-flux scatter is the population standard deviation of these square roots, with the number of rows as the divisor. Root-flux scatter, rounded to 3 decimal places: 0.069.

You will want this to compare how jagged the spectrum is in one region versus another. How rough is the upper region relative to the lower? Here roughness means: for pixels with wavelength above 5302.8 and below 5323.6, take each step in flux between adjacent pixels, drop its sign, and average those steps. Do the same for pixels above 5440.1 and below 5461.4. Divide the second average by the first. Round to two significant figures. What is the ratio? 0.94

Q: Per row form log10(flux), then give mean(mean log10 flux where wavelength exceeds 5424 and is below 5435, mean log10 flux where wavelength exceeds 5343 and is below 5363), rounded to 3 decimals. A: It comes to 1.045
